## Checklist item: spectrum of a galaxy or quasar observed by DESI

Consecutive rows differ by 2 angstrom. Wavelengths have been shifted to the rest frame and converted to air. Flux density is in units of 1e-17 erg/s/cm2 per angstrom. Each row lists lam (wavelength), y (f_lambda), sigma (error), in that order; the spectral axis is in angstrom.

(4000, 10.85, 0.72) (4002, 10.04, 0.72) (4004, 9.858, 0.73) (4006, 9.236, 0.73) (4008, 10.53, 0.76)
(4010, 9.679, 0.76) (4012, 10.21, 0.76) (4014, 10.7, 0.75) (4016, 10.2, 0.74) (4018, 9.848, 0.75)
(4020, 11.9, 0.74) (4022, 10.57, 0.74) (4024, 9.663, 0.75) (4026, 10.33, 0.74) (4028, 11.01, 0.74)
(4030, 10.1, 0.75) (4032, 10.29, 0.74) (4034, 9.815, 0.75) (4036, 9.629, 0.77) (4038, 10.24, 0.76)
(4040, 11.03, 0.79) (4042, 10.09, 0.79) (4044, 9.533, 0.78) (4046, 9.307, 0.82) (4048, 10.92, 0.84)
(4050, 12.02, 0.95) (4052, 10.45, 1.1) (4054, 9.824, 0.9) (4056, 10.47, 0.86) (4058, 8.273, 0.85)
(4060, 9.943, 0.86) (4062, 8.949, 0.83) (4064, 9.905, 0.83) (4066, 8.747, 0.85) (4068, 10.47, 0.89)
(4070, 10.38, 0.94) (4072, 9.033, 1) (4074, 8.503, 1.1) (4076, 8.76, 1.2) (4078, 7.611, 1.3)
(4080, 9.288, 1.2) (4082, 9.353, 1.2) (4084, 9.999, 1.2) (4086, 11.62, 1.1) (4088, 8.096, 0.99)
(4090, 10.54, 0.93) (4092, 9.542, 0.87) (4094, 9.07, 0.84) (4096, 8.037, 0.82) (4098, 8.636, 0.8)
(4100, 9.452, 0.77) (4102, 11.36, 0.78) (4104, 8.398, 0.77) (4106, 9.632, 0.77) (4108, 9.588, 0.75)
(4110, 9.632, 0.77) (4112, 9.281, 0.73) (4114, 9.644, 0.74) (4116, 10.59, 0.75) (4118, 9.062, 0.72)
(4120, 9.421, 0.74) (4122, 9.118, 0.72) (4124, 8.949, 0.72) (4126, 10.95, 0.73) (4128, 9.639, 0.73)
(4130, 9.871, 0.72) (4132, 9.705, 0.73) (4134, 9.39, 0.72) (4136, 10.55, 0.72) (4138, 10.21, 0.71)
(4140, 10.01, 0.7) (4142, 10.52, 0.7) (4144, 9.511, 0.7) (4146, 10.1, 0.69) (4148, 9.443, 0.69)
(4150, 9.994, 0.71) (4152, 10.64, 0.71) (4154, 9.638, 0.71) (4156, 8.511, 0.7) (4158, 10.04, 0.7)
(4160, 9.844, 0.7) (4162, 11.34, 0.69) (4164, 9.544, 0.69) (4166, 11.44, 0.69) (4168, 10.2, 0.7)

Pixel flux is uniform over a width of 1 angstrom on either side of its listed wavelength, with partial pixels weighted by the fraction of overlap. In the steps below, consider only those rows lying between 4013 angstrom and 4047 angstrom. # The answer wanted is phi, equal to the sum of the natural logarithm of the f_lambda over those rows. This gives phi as 39.5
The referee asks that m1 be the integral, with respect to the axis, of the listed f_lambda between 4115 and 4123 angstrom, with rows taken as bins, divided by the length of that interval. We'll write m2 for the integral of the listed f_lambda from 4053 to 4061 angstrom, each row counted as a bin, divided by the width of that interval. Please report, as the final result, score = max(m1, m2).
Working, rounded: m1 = 9.55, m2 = 9.6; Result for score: 9.6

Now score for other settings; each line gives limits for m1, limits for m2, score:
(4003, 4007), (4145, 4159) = 9.8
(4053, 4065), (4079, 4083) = 9.6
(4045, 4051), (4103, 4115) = 10.7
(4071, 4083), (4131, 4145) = 10.0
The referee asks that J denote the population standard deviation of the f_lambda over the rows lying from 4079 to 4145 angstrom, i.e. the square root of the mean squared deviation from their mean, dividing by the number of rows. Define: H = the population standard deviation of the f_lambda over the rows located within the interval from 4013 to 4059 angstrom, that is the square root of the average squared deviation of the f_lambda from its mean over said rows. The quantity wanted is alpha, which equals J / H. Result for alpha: 1.0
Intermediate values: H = 0.79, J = 0.82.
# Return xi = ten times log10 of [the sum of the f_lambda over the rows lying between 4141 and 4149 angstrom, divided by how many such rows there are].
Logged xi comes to 10.0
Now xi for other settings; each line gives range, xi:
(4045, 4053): 10.3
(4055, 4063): 9.7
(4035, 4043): 10.1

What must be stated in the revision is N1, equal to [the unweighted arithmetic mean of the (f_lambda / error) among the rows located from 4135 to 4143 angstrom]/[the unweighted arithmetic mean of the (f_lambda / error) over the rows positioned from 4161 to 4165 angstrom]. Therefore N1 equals 0.96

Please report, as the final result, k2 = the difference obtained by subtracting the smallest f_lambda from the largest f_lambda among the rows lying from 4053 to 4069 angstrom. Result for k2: 2.2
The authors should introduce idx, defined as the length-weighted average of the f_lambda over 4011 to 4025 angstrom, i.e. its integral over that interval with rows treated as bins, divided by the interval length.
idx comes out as 10.4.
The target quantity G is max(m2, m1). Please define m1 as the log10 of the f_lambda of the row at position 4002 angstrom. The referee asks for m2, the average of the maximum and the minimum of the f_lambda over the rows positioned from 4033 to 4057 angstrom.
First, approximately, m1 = 1.00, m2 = 10.7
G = 10.7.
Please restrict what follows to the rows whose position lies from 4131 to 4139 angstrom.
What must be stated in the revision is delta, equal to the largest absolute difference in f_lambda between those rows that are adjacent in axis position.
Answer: 1.2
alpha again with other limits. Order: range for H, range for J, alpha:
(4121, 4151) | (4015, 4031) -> 1.3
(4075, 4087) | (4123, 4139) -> 0.5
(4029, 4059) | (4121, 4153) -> 0.7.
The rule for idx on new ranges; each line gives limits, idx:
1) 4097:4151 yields 9.7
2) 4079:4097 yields 9.5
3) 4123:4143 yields 10.0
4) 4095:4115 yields 9.4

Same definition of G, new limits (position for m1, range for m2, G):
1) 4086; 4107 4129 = 9.9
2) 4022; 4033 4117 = 9.8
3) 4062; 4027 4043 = 10.3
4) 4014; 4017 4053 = 10.7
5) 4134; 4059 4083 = 9.0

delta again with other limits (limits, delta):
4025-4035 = 0.9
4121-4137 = 2.0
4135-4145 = 1.0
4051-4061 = 2.2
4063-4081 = 1.7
